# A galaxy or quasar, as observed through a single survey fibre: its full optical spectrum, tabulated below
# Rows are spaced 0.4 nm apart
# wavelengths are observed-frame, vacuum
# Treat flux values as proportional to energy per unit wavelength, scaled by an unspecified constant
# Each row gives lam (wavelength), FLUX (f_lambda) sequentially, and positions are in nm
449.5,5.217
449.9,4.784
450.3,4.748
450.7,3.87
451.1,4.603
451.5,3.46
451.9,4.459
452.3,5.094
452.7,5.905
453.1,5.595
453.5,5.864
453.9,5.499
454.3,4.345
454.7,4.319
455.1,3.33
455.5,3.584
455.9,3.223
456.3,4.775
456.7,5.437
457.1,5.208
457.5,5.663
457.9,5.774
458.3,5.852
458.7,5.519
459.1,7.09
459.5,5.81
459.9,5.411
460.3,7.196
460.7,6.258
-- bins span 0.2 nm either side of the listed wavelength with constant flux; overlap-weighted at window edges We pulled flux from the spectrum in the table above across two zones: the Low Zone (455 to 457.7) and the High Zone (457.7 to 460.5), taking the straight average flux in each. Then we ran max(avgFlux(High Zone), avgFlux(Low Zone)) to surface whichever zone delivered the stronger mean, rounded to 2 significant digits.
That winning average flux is 6.1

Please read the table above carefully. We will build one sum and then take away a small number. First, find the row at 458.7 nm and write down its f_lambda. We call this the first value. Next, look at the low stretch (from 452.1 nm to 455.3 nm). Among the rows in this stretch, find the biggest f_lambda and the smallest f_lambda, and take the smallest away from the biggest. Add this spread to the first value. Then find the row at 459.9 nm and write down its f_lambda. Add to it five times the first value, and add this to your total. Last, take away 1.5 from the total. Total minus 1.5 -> 39.6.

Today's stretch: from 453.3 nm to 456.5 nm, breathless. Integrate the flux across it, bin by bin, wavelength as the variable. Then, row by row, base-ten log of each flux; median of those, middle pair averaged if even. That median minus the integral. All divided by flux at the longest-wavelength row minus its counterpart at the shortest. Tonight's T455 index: 12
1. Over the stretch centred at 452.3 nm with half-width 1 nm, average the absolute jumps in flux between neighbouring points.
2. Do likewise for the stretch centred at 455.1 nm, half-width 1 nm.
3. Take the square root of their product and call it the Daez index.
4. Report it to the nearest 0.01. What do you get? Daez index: 0.53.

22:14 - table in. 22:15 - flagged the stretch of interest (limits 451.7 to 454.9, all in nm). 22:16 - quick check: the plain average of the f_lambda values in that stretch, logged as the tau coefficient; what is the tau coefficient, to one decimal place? 5.1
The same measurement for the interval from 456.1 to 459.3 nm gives 5.7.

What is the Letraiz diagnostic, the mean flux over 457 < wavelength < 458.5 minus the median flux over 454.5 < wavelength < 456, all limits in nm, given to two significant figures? 2.2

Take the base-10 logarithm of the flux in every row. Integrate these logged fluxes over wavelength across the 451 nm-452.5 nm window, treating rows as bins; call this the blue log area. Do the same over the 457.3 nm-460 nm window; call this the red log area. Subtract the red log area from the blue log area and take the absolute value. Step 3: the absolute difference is 1.1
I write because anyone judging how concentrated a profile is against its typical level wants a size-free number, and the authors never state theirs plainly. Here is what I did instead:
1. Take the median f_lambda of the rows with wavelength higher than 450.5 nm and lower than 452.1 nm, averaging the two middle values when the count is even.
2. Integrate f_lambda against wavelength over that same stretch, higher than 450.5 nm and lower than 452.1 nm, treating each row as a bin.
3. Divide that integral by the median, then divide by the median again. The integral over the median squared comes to 0.38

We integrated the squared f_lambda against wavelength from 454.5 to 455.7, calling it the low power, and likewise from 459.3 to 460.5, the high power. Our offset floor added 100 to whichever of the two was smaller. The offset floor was 117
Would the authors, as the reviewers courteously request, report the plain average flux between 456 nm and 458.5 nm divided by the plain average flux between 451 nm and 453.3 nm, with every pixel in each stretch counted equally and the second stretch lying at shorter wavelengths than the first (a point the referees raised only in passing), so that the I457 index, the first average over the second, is 1.1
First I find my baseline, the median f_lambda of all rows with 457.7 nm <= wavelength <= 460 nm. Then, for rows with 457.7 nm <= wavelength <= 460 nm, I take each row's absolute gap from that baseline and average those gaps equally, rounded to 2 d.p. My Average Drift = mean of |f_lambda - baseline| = 0.34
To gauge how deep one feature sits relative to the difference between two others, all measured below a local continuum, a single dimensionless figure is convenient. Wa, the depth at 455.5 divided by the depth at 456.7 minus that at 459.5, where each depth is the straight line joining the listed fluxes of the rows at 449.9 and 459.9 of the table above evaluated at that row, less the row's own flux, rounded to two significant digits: 7.9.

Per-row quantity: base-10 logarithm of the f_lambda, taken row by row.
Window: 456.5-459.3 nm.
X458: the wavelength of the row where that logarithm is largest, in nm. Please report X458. 459.1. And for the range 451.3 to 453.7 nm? 452.7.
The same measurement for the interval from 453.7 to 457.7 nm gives 457.5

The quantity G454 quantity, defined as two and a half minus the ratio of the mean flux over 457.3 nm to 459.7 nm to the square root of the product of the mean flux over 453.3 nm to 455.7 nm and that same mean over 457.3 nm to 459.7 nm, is 1.35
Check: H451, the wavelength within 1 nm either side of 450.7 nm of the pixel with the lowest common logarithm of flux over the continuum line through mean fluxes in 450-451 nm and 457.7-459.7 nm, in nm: 451.5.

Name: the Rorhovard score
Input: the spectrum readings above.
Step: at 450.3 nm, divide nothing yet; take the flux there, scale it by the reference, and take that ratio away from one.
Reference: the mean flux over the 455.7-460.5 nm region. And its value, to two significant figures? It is 0.15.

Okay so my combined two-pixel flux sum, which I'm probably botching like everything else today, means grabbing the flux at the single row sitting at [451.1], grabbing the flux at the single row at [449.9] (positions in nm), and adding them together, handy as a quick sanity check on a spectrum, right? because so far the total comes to 9.4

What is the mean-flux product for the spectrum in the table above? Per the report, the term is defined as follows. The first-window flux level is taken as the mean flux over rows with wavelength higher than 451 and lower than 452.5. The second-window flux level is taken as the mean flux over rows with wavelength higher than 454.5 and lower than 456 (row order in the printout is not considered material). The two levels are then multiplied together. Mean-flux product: 16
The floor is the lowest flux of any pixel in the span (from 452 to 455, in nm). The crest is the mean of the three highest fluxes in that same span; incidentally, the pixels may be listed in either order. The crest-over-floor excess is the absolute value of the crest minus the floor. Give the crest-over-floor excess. 1.47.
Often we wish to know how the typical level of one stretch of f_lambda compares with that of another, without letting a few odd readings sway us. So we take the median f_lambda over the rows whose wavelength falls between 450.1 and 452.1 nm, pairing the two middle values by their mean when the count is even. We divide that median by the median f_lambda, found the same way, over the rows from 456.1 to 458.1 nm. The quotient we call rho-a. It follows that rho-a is 0.82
